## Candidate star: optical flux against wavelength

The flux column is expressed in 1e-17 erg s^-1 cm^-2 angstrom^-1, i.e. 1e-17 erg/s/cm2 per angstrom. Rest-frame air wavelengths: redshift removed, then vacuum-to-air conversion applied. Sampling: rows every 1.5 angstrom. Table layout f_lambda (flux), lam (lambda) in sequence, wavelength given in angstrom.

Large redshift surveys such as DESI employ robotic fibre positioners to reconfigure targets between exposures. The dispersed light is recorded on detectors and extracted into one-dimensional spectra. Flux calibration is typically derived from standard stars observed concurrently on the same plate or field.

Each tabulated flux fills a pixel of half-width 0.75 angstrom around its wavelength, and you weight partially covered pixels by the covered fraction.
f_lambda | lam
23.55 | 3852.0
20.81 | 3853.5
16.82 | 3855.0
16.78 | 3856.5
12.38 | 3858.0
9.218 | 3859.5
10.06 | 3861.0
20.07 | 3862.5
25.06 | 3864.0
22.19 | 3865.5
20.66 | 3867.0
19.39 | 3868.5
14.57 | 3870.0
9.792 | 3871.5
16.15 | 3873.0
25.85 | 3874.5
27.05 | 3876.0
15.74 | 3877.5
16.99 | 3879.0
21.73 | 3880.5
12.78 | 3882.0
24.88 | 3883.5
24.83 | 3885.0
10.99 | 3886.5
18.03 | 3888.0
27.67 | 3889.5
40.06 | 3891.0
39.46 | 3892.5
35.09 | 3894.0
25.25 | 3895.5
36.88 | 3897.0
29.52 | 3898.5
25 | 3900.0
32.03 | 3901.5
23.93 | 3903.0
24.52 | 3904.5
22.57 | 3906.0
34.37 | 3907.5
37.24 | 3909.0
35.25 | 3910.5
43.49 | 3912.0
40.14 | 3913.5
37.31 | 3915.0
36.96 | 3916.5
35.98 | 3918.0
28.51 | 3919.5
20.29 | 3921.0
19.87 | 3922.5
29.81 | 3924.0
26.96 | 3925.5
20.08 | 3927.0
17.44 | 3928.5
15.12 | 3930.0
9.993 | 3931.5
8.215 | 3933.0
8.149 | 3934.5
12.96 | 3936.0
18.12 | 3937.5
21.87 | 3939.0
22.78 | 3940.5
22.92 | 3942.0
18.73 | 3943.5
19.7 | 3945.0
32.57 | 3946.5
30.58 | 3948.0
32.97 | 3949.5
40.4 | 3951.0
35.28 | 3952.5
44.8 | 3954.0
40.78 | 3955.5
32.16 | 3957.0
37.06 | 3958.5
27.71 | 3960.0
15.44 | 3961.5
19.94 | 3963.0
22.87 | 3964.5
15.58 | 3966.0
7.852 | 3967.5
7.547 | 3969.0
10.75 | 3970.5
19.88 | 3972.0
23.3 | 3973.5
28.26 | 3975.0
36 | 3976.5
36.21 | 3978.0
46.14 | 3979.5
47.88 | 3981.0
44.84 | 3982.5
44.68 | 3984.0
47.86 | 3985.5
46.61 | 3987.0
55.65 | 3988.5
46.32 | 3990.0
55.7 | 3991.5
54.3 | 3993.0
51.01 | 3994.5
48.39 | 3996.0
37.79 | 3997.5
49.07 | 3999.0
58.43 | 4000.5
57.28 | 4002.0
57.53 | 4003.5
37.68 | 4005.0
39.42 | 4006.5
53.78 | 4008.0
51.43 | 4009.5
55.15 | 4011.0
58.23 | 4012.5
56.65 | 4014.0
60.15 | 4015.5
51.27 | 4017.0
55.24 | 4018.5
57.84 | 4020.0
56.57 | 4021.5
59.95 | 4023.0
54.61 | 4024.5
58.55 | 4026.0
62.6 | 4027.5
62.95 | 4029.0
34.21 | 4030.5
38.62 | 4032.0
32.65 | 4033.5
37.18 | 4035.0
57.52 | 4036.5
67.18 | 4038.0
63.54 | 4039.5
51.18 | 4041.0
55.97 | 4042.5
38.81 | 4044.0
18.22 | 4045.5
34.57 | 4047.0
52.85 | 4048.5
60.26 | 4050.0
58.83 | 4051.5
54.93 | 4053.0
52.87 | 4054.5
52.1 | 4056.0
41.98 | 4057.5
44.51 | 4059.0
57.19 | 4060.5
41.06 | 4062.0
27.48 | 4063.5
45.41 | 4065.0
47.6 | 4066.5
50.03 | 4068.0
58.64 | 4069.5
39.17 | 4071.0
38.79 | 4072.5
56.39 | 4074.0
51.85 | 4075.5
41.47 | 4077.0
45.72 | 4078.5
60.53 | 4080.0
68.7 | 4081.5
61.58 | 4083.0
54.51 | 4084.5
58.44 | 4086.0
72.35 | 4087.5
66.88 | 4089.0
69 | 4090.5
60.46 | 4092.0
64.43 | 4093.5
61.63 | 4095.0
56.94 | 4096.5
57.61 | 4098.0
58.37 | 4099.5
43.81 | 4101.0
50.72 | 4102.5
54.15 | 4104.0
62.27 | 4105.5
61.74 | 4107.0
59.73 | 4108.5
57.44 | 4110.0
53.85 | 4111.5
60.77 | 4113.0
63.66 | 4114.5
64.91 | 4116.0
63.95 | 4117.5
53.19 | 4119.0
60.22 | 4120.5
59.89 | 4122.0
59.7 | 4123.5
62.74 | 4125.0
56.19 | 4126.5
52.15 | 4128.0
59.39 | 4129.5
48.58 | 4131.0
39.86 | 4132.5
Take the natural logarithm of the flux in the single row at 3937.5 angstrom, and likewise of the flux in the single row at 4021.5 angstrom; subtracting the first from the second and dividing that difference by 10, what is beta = 0.11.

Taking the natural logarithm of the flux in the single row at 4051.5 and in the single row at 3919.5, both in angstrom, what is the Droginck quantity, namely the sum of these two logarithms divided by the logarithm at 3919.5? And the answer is 2.22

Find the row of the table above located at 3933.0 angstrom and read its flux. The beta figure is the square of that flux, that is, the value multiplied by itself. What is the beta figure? 67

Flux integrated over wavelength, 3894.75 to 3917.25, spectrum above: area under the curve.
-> 727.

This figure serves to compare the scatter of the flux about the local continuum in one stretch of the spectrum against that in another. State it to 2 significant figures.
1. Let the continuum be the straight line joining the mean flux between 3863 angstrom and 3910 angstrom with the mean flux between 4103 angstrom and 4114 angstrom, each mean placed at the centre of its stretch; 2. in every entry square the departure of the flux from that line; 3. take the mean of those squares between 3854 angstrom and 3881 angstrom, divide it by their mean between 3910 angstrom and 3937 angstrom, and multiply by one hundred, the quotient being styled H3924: 22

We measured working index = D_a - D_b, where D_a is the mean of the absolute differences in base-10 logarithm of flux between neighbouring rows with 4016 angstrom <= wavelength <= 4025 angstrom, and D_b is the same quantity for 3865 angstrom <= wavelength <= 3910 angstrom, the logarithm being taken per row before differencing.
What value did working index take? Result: -0.10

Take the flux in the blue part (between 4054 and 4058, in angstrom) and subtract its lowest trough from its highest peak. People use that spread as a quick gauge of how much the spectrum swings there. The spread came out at 11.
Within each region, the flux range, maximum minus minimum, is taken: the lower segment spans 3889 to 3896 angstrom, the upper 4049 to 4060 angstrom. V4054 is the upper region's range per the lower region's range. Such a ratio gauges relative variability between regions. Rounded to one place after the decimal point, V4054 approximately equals 1.2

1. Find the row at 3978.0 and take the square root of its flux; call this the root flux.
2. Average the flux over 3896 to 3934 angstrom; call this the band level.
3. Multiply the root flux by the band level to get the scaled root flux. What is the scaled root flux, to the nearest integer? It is 166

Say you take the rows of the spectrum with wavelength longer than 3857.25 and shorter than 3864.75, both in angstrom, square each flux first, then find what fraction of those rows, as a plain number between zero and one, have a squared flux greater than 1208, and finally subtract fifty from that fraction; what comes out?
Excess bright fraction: -50.0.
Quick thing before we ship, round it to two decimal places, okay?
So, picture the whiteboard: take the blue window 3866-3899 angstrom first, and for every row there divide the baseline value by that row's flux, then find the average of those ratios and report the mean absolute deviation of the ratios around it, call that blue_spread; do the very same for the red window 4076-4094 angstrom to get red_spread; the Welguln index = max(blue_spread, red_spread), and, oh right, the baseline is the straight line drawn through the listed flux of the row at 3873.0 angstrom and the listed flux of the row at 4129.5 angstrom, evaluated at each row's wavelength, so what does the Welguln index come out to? 0.26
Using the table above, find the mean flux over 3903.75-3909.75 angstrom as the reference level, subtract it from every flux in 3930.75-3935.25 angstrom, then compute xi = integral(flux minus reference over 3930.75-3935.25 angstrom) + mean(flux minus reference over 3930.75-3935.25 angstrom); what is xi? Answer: -115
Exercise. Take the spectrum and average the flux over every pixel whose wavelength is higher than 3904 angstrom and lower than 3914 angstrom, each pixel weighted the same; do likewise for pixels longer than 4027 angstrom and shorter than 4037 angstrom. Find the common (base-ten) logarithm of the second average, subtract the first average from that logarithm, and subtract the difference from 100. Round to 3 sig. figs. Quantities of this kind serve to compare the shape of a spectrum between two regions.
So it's 132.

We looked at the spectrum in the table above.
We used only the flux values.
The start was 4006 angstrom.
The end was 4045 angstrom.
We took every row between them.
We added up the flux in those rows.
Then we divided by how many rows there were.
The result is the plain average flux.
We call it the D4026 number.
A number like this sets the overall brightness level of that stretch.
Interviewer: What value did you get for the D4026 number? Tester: 53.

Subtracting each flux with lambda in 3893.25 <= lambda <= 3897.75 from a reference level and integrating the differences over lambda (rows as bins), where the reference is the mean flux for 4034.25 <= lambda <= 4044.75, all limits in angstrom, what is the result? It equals 93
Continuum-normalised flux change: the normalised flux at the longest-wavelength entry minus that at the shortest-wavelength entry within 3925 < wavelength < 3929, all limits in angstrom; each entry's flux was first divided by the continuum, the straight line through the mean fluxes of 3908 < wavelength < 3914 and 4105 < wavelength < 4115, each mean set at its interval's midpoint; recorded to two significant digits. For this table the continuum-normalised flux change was -0.24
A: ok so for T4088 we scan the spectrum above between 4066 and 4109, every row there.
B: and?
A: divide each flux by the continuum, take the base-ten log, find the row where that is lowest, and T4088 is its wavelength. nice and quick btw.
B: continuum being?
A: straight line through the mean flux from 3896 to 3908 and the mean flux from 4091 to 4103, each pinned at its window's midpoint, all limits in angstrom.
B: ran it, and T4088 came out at 4072.5 angstrom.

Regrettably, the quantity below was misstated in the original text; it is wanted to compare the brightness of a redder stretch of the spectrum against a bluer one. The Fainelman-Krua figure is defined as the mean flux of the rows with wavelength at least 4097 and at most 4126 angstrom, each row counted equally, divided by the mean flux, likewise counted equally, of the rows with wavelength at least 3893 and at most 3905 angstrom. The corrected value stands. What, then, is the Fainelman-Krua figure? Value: 2.0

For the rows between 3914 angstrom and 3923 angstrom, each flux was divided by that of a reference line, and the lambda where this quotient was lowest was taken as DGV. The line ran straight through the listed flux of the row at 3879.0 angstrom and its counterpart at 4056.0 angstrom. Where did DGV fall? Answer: 3922.5 angstrom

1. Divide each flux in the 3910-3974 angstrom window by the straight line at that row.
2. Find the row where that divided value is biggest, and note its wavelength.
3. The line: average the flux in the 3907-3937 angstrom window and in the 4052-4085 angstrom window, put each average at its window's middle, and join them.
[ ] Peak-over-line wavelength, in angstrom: 3912.0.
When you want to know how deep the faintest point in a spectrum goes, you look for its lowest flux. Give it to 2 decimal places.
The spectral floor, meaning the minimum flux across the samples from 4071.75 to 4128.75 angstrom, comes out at 38.79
